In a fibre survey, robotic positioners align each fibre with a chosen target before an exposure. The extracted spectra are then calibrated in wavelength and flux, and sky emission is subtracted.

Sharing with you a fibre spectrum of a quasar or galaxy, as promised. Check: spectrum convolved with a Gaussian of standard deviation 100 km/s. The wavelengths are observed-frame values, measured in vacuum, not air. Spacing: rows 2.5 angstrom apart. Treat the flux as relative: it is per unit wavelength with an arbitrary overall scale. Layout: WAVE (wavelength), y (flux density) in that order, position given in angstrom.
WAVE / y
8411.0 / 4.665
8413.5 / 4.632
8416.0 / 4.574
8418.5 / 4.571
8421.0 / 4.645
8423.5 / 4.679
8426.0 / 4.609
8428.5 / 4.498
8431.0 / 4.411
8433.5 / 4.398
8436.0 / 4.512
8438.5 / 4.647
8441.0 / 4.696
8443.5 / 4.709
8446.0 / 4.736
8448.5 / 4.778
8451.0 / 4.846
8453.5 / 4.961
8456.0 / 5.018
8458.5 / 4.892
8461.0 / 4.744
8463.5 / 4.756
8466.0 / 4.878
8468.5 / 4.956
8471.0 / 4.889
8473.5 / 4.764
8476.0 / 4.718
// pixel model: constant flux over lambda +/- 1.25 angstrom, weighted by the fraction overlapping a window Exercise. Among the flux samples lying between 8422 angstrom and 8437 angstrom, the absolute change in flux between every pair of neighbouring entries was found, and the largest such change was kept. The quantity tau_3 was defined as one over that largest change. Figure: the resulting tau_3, 8.8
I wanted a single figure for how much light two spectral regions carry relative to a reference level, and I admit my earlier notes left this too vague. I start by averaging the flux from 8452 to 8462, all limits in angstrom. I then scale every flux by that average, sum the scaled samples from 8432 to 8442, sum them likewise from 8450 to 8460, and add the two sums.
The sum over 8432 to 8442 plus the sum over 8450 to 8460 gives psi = 7.74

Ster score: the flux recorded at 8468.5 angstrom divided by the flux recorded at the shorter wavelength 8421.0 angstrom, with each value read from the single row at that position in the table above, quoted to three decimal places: 1.067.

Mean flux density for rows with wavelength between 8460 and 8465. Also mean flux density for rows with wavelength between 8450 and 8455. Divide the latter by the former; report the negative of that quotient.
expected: -1.03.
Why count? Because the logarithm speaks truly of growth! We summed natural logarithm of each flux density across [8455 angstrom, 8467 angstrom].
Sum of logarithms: 7.9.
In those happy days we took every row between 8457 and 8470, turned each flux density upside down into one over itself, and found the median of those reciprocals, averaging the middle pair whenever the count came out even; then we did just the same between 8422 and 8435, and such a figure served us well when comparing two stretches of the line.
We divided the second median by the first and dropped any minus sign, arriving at 1.08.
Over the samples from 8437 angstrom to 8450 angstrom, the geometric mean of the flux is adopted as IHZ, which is 4.71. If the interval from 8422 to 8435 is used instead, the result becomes 4.52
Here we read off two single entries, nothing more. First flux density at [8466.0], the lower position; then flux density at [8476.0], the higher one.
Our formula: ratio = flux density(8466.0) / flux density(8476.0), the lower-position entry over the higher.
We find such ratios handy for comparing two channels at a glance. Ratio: 1.03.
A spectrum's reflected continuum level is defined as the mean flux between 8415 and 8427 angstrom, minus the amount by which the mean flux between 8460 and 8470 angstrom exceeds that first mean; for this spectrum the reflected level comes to 4.40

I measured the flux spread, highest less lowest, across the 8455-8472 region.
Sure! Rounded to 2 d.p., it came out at 0.27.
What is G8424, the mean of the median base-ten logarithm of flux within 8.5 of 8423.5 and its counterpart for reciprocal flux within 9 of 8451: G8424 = 0.433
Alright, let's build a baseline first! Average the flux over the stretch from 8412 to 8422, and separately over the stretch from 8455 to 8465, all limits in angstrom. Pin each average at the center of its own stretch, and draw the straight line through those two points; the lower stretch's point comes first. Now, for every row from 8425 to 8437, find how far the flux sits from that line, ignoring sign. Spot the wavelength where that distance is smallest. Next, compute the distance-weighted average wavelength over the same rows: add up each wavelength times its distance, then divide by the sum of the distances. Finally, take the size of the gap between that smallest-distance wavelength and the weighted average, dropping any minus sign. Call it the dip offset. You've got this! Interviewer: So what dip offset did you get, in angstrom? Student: 6.1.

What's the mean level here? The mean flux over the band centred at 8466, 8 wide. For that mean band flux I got 4.86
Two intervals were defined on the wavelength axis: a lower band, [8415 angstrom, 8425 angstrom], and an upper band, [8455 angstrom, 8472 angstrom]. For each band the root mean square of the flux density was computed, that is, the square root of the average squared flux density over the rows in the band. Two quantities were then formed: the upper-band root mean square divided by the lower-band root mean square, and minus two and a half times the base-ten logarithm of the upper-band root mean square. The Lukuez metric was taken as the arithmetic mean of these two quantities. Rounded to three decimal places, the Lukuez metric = -0.332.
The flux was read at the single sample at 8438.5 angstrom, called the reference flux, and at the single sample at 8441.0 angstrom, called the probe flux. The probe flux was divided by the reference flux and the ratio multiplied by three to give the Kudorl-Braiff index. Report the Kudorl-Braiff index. 3.03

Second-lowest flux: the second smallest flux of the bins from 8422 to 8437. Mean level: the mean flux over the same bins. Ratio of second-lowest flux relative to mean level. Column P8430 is 0.976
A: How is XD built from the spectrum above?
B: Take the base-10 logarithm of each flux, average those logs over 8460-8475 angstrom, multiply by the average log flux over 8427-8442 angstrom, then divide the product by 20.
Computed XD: 0.0224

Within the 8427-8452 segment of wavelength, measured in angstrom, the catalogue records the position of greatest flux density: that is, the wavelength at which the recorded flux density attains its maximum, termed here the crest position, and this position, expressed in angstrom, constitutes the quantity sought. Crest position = 8451.0 angstrom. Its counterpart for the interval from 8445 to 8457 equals 8456.0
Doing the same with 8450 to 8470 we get 8456.0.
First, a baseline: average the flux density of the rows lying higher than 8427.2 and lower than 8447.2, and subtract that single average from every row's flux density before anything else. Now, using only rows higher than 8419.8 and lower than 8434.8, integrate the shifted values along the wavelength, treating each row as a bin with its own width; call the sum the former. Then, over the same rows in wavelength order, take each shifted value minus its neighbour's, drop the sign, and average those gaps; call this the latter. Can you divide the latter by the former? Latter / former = -0.12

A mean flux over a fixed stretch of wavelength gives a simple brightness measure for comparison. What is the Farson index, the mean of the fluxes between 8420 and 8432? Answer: 4.57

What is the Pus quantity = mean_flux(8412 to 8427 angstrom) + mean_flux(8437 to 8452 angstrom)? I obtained 9.35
